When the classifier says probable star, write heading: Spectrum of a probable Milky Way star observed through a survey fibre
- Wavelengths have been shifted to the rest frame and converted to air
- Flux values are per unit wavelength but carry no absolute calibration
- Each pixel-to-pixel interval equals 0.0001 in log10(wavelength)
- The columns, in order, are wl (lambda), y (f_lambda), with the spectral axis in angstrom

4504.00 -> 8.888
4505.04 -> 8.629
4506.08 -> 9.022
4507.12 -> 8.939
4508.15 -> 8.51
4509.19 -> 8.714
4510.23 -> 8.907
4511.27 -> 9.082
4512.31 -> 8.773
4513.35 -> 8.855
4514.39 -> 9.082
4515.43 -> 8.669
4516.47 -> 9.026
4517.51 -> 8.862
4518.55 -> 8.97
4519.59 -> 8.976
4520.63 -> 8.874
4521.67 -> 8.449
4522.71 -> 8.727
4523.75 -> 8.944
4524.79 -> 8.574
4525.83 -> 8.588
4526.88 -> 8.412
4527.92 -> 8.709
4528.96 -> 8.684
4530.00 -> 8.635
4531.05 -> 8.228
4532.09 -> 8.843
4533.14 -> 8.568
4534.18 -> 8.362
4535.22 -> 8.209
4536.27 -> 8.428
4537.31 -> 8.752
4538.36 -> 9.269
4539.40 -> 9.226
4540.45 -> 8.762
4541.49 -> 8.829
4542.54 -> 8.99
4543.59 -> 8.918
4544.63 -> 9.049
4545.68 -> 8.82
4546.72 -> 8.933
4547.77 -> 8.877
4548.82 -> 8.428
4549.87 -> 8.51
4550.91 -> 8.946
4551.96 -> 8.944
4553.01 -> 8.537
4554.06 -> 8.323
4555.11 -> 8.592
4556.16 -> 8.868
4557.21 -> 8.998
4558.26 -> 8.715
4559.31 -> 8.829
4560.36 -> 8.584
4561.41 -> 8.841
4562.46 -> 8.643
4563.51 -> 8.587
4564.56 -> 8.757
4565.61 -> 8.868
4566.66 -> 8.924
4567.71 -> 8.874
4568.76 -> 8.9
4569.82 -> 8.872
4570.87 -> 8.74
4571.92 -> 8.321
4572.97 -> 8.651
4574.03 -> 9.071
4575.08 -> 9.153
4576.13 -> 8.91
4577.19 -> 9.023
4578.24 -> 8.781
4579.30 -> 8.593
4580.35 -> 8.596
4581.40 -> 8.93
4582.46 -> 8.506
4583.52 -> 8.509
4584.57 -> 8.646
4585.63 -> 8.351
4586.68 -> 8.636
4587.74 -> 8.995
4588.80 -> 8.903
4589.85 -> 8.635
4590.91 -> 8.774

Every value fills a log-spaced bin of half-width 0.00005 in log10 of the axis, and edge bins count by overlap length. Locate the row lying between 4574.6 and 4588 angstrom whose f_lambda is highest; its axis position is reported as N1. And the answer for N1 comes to 4575.08 angstrom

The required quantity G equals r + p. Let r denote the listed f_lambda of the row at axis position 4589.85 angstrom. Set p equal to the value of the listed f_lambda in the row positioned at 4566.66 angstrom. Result 17.6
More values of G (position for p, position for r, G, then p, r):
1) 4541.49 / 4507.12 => 17.8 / 8.829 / 8.939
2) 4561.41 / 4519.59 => 17.8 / 8.841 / 8.976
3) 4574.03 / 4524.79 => 17.6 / 9.071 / 8.574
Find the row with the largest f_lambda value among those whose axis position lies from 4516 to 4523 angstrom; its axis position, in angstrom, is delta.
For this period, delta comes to 4516.47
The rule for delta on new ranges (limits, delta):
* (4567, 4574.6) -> 4574.03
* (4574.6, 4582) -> 4575.08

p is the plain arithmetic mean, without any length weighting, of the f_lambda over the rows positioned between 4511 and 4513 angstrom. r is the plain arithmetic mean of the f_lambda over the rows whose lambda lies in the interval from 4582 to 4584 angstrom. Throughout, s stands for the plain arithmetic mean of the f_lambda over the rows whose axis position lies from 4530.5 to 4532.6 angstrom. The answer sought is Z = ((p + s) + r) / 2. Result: 13.0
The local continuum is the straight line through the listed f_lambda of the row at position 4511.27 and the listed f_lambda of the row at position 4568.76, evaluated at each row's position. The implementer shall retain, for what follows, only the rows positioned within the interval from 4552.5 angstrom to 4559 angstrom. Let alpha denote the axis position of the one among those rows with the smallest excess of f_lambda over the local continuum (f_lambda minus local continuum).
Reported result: 4554.06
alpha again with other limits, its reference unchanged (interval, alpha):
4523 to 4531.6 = 4531.05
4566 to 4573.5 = 4571.92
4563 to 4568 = 4563.51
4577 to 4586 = 4585.63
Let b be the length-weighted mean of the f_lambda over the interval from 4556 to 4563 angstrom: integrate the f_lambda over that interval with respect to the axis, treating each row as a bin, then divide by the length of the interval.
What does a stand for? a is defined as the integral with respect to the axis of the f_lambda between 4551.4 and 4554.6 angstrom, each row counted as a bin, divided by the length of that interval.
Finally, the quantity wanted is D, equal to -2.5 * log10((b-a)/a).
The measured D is 4.1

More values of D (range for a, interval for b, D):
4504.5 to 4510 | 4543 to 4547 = 4.2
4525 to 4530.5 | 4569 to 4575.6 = 4.1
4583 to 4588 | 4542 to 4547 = 3.5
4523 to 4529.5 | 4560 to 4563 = 5.9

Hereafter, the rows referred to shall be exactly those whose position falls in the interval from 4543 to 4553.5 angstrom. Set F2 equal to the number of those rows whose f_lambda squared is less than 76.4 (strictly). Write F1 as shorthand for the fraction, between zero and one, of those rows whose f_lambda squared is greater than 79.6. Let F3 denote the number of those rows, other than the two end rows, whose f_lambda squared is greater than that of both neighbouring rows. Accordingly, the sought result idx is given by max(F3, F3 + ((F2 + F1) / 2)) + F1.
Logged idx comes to 5.1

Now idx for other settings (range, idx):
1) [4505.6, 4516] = 4.1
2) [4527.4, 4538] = 5.0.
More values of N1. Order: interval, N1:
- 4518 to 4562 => 4538.36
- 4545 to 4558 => 4557.21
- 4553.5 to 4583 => 4575.08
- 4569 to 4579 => 4575.08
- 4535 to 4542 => 4538.36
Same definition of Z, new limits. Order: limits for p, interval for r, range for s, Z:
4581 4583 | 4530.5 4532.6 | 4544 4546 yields 13.1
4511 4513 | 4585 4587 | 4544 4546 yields 13.2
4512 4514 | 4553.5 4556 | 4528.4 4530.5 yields 13.0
